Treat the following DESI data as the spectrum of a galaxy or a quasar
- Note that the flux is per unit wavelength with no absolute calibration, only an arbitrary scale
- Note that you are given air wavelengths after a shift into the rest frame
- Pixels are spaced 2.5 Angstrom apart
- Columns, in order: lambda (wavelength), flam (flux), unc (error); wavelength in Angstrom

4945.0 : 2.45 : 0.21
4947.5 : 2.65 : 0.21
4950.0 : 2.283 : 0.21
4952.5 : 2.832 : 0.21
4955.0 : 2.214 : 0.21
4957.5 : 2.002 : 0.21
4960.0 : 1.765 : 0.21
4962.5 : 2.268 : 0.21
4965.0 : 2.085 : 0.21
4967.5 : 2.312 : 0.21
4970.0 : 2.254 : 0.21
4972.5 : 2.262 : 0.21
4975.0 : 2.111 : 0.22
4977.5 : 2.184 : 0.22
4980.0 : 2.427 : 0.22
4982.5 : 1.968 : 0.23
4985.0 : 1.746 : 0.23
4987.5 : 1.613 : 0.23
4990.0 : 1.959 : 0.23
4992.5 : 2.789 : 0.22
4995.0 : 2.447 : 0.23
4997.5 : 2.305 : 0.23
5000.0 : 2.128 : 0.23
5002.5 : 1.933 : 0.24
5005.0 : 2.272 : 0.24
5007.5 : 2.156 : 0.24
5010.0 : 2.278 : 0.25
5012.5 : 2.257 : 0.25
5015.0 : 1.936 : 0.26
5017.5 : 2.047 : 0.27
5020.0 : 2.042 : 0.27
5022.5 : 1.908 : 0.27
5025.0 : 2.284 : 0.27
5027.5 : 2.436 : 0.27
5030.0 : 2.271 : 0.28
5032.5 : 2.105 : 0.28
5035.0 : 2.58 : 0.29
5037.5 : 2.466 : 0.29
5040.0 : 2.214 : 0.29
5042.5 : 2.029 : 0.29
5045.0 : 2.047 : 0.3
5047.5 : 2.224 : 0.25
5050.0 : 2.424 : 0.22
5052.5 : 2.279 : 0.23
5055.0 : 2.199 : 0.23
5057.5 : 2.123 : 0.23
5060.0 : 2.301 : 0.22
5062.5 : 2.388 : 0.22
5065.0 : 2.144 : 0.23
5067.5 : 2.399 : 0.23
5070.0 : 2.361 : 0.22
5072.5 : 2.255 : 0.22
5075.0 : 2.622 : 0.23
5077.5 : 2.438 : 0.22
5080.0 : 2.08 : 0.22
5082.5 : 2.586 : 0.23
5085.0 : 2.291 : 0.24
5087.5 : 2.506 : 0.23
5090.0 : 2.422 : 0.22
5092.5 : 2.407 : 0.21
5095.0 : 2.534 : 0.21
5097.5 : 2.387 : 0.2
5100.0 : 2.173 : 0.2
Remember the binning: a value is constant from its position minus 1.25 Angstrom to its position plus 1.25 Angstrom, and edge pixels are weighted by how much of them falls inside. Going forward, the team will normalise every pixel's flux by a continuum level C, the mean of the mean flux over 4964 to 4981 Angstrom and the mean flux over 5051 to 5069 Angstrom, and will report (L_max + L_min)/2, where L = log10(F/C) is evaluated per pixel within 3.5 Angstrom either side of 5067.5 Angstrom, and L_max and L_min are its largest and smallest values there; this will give 0.00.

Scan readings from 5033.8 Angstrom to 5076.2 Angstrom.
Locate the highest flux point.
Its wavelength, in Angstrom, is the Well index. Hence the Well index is 5075.0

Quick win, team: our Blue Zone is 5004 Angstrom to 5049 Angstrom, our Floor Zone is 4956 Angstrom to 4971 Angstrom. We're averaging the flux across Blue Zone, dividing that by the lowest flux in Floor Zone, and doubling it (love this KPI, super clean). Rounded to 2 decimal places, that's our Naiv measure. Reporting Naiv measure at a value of 2.49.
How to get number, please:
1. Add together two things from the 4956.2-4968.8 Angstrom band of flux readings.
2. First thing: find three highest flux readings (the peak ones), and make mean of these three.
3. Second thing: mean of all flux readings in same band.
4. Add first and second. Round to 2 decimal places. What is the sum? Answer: 4.31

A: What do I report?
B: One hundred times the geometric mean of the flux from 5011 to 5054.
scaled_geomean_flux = 220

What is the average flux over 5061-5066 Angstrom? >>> 2.27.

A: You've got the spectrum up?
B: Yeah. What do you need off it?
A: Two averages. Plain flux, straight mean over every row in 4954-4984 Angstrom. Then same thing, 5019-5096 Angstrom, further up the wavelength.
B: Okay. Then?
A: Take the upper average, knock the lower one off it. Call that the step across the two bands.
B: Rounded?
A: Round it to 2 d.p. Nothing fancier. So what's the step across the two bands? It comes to 0.15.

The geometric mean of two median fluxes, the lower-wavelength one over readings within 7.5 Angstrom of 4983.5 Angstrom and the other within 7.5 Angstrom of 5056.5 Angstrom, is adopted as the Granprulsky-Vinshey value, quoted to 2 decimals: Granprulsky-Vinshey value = 2.12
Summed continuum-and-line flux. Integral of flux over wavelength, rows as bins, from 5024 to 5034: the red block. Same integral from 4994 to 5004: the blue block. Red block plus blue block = 44.8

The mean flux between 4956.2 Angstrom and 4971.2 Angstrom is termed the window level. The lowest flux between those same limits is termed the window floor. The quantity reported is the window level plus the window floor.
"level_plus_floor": 3.9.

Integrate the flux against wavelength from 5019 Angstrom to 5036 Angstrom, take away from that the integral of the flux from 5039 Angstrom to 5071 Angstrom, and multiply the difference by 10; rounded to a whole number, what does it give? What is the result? -338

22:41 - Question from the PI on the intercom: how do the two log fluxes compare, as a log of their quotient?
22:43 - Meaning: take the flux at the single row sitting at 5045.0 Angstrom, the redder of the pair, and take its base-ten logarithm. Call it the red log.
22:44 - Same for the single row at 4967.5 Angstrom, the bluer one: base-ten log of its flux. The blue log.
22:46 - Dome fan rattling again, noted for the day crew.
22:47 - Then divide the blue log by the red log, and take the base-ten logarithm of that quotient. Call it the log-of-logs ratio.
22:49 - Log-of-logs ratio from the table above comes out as 0.07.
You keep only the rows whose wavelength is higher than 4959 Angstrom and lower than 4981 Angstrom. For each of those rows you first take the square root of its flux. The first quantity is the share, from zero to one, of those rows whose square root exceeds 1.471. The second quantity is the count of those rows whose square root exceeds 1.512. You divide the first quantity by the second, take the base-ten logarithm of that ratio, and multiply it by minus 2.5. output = 1.2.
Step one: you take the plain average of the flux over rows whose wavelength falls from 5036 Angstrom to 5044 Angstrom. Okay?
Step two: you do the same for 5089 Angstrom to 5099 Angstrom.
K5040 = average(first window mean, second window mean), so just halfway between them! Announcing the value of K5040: 2.34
